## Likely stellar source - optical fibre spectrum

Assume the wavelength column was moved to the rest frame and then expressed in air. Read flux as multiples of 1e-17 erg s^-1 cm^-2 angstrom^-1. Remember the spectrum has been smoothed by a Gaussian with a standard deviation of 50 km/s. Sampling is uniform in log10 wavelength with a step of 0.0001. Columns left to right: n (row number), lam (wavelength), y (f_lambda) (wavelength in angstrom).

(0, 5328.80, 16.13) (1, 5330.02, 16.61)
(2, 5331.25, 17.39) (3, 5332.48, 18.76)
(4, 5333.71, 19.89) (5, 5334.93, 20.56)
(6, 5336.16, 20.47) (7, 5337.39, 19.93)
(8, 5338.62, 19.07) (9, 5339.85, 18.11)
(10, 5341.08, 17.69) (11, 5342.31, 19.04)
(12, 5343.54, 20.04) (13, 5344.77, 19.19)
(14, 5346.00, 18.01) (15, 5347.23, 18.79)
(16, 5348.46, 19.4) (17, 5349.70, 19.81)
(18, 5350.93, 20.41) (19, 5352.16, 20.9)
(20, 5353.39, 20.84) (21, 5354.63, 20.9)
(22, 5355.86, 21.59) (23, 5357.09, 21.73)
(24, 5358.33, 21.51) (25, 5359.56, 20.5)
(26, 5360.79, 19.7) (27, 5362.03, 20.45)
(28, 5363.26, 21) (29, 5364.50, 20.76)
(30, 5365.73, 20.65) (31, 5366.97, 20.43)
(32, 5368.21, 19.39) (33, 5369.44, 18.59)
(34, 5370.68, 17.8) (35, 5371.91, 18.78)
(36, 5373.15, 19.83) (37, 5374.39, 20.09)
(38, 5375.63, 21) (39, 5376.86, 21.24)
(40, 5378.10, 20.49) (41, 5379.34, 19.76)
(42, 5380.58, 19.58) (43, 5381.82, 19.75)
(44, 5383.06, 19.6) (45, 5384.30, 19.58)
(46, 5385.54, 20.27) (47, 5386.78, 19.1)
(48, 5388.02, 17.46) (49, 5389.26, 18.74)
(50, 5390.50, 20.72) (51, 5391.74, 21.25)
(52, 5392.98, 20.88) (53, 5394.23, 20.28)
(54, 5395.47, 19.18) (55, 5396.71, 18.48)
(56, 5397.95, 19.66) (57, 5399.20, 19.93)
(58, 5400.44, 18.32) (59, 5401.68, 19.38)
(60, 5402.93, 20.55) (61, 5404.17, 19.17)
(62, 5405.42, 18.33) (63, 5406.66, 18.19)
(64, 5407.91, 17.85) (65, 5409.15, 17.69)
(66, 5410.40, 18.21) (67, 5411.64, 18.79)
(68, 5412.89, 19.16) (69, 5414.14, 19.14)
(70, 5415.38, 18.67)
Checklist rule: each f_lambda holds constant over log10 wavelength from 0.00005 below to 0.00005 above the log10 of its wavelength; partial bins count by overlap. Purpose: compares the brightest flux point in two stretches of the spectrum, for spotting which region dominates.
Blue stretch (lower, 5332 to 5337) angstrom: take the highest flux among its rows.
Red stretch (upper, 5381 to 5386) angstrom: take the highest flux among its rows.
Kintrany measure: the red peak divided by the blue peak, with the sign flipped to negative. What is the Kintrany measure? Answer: -0.99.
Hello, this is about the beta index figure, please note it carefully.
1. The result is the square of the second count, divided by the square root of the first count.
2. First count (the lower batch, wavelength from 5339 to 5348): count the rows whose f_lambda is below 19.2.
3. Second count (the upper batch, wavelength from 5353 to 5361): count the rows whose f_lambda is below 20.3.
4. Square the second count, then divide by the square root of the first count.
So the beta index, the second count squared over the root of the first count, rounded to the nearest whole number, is 0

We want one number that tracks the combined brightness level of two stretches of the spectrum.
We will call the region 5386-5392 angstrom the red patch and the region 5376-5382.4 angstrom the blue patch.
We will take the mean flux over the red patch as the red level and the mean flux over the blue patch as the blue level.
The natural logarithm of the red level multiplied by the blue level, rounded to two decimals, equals 5.97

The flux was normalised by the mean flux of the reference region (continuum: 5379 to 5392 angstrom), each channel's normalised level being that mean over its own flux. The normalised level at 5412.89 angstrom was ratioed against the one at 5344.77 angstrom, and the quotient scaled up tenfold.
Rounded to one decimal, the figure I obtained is 10.0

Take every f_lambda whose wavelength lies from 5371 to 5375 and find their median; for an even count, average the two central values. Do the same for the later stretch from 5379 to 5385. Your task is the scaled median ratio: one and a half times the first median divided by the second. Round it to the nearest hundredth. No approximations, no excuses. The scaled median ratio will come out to 1.52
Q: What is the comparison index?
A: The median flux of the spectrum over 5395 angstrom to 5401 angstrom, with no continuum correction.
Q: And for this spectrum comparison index 19.18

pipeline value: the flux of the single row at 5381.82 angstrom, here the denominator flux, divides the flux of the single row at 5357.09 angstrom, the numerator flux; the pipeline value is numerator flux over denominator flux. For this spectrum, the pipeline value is 1.10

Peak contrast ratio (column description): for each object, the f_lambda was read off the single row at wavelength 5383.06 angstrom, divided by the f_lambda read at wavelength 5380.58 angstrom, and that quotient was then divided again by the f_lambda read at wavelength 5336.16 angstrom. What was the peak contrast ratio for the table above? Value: 0.049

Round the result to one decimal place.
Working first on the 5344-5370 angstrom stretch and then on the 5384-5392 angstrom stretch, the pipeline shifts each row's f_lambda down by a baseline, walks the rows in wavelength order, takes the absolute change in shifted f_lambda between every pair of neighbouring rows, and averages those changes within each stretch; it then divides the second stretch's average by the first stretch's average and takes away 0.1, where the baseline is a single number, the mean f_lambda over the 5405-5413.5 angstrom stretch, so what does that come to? 2.2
